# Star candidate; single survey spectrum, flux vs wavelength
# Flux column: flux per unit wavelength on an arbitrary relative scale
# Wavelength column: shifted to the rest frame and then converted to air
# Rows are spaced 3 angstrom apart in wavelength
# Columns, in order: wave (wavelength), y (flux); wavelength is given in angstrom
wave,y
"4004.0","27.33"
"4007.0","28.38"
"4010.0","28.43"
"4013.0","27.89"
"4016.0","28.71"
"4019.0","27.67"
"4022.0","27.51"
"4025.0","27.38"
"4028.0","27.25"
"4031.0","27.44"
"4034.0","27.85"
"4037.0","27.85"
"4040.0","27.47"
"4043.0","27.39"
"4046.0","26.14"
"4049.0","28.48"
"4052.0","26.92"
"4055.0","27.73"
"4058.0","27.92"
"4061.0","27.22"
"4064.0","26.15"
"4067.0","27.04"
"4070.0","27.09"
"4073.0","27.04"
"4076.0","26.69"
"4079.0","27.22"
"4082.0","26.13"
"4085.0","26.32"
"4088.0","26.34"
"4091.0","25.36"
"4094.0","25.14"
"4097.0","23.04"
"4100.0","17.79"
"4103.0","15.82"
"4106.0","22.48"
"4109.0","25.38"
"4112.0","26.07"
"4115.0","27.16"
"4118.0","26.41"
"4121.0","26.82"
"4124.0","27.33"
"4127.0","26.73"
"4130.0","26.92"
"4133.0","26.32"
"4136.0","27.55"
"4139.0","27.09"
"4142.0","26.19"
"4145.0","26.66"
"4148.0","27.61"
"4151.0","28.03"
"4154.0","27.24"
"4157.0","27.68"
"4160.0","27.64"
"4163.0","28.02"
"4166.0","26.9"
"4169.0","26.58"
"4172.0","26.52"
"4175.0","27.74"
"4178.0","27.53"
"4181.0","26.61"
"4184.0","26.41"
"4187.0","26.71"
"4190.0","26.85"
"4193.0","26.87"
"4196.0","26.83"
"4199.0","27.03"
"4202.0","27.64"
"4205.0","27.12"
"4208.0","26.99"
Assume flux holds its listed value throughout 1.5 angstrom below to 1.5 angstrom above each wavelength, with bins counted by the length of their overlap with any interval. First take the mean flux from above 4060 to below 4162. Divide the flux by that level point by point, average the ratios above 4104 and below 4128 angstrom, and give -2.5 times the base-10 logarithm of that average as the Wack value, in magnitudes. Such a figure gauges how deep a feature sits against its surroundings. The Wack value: 0.00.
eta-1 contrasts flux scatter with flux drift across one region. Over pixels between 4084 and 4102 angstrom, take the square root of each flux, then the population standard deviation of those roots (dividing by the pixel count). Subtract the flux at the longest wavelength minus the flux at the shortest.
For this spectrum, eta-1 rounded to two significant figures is 8.8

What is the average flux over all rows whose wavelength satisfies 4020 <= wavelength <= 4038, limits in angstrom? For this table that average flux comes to 27.5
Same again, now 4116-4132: 26.8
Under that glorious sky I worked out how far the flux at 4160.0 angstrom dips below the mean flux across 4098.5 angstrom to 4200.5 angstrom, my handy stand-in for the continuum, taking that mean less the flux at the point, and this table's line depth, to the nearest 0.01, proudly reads -1.42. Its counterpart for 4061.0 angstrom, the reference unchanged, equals -1.00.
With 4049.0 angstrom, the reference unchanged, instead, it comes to -2.26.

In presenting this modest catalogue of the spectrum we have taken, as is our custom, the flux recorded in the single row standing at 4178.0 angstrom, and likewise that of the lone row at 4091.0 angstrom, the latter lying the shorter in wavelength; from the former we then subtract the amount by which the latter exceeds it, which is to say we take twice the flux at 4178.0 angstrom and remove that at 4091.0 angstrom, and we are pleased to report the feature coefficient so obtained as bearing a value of 29.7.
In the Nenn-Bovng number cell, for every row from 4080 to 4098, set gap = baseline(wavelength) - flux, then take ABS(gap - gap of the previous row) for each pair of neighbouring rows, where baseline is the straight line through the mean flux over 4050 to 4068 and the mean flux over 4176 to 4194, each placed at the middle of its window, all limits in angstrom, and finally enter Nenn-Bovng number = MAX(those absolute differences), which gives 2.09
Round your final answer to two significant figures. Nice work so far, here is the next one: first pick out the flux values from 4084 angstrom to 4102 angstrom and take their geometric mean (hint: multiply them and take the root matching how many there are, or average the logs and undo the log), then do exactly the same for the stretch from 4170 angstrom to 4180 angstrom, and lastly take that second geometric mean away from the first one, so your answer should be -3.5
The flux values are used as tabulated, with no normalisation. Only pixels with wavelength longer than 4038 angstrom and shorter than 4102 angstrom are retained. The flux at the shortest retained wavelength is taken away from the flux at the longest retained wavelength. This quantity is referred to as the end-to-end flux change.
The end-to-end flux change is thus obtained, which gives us -9.7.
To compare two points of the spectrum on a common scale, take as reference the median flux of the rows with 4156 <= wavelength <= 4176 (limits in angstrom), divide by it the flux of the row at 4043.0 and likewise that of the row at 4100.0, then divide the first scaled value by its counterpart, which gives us 1.54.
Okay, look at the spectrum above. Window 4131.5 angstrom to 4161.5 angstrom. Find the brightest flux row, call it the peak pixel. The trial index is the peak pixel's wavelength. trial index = 4151.0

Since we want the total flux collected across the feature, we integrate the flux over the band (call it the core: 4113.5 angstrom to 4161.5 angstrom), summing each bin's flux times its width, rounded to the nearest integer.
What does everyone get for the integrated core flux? 1300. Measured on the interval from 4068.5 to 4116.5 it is 1185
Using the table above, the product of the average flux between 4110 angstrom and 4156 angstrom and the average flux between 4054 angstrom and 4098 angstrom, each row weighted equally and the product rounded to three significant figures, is 712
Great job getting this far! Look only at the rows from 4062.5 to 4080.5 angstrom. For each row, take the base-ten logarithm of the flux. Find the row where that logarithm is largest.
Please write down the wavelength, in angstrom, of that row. 4079.0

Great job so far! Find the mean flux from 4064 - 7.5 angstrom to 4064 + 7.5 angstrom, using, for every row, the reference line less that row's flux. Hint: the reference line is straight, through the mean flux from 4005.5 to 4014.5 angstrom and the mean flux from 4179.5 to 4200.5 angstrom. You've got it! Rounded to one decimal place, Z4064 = 0.7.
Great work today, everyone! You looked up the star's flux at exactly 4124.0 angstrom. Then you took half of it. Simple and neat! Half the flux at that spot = 13.7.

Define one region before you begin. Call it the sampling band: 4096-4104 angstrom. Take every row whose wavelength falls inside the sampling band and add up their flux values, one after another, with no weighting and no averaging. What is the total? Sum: 57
